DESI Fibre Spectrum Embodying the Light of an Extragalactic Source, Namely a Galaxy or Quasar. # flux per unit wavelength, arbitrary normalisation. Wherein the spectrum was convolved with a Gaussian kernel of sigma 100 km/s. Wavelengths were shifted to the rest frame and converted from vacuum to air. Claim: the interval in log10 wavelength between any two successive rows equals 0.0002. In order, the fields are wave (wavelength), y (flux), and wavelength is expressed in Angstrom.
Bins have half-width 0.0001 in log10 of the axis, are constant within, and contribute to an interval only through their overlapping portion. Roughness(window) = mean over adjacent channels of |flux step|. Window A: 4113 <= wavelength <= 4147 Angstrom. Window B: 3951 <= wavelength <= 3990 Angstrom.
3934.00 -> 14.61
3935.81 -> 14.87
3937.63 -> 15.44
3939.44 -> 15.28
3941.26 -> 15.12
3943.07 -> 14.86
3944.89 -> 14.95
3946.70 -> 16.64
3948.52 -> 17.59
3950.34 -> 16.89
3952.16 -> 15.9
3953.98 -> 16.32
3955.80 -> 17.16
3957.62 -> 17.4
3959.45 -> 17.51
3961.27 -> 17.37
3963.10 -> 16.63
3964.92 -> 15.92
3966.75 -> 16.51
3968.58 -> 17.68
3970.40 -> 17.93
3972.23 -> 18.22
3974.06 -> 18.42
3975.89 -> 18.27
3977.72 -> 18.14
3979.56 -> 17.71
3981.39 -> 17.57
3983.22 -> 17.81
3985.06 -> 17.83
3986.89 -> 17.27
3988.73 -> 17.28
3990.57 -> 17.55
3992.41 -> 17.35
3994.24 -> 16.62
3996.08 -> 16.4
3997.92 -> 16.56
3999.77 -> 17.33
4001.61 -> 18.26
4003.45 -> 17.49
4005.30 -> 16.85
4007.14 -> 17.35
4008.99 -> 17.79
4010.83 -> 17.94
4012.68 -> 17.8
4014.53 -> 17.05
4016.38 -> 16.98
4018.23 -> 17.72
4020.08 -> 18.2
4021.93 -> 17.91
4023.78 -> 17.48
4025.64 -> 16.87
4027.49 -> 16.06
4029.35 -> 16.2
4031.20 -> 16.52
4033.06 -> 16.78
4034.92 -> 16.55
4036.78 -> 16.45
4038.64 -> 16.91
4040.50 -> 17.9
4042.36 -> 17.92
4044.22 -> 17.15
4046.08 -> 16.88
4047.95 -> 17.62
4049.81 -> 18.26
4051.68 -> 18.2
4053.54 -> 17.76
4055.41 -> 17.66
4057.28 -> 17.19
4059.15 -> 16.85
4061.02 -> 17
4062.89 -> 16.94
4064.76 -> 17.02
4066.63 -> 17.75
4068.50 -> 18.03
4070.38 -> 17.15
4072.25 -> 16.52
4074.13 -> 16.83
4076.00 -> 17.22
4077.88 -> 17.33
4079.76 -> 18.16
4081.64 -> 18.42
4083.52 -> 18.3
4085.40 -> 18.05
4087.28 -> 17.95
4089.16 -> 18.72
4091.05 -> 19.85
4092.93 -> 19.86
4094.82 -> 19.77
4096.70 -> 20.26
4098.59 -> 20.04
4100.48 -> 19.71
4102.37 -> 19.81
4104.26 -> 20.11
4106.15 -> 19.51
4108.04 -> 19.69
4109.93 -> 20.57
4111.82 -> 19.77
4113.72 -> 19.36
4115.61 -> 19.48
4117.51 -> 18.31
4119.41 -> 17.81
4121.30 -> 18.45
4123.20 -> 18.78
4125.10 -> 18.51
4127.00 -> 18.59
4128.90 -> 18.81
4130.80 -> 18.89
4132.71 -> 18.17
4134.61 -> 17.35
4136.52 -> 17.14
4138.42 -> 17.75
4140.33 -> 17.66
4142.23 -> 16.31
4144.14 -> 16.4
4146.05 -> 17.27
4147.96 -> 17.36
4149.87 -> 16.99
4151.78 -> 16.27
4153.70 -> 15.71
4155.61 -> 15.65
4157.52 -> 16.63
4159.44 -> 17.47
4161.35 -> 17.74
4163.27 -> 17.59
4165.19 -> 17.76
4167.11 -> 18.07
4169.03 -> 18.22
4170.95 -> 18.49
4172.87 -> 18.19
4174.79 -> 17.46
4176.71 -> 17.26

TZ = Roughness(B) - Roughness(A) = -0.112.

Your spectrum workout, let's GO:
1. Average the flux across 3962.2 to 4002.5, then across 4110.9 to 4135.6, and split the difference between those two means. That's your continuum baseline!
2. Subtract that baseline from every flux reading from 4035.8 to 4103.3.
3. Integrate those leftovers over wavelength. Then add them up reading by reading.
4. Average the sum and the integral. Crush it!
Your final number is -2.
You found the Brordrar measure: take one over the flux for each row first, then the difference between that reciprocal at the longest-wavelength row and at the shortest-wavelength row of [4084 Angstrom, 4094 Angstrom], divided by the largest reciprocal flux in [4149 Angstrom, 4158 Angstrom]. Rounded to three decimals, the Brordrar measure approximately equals -0.079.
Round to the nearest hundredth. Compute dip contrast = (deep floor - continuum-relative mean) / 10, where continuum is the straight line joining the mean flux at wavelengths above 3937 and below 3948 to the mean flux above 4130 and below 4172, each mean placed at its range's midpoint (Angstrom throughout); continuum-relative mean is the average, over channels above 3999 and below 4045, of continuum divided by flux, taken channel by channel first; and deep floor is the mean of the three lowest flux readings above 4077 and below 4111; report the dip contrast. 1.68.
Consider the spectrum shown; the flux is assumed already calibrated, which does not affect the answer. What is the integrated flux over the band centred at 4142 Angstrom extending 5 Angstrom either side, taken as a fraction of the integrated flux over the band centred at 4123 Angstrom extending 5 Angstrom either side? 0.93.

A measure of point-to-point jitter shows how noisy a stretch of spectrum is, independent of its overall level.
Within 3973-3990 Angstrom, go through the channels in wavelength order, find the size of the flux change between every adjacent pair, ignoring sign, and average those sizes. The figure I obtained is 0.210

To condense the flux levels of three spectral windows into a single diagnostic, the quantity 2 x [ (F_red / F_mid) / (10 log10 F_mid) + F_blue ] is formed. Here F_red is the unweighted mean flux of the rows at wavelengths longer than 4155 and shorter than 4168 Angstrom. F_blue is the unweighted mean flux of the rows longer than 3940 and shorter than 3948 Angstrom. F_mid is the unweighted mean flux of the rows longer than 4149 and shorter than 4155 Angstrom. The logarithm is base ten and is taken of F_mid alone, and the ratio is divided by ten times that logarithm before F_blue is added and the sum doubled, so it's 31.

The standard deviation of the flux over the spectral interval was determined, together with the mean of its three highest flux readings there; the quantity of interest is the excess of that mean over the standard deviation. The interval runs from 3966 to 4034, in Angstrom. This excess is 17.7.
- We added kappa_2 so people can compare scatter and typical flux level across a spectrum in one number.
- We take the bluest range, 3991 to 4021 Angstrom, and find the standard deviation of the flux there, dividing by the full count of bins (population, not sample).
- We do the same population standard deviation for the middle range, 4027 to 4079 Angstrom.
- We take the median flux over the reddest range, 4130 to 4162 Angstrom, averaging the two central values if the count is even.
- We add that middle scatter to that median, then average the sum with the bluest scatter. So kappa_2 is 9.2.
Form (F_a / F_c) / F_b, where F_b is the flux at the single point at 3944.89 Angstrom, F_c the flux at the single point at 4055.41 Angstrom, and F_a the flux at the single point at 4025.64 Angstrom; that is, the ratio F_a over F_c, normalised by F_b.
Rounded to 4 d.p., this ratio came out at 0.0639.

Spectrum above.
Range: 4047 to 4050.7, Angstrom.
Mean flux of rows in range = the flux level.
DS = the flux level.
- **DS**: 17.9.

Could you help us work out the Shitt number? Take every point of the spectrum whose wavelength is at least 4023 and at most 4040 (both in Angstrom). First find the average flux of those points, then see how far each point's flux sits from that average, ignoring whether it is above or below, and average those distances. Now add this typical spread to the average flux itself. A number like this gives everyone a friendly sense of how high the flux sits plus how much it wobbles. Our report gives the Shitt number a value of 17.0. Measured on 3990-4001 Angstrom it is 17.4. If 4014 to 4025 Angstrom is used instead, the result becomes 17.9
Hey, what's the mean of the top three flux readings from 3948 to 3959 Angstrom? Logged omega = 17.38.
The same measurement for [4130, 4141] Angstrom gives 18.27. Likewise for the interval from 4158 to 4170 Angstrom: 18.02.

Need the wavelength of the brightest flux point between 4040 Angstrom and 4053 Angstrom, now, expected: 4049.81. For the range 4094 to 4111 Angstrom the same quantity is 4109.93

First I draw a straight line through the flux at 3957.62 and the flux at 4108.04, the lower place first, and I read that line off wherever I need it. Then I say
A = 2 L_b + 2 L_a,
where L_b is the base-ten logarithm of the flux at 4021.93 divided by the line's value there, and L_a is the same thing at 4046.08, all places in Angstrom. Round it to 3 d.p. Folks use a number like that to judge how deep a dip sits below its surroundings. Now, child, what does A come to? -0.114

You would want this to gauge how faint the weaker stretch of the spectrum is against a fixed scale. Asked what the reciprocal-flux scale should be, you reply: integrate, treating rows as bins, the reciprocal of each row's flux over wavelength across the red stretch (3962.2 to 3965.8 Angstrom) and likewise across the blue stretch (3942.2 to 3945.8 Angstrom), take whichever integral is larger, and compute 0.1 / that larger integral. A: 0.41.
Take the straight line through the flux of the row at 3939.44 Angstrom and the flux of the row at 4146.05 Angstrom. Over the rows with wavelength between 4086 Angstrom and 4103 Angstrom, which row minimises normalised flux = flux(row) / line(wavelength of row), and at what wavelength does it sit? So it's 4087.28 Angstrom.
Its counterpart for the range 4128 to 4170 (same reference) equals 4155.61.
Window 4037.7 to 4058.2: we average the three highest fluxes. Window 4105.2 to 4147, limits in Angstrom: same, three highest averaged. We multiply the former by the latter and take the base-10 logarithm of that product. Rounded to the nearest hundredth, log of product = 2.56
